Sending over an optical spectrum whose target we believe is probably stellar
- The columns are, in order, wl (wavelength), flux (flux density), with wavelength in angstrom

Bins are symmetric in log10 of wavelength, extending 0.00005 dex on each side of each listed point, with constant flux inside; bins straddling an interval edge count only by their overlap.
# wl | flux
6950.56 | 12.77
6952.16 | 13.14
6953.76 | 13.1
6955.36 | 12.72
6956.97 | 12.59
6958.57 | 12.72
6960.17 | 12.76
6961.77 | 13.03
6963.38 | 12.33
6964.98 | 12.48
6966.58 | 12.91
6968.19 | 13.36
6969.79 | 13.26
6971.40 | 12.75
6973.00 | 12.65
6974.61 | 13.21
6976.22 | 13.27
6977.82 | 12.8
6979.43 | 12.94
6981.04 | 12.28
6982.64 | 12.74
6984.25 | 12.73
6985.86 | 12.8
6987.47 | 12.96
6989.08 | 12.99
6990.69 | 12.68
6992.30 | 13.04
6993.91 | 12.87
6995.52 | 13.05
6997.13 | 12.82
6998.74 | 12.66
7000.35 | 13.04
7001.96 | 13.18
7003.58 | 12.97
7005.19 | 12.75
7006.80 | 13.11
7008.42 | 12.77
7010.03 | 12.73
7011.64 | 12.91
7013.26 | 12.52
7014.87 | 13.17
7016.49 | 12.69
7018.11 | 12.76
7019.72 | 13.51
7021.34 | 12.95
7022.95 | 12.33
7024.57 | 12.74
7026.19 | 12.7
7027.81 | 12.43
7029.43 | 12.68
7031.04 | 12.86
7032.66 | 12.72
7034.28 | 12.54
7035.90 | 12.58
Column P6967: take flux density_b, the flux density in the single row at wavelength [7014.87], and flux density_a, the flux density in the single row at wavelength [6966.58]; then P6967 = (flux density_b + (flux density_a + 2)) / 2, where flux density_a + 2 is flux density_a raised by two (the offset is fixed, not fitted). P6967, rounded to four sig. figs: 14.04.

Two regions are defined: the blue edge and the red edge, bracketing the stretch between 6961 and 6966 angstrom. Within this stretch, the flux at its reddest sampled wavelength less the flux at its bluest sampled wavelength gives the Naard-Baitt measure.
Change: -0.55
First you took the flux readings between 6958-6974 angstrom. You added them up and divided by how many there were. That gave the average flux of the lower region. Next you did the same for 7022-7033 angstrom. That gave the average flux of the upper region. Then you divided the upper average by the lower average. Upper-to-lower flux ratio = 0.985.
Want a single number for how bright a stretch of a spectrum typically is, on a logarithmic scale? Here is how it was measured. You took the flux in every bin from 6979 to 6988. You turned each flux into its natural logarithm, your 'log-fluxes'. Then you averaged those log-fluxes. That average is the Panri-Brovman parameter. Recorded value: 2.54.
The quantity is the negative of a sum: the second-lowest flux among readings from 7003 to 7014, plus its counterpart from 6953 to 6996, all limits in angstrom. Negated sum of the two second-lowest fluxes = -25.1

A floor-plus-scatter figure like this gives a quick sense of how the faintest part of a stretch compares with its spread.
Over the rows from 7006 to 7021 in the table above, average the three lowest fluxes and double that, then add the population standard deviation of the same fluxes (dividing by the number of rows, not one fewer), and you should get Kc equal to 25.58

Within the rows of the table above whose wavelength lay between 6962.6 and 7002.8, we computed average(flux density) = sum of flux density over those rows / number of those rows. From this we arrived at 12.87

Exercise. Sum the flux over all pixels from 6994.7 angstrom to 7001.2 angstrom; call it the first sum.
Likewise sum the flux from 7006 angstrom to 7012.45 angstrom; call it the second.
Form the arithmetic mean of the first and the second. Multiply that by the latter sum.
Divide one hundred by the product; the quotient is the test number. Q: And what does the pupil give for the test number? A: 0.0377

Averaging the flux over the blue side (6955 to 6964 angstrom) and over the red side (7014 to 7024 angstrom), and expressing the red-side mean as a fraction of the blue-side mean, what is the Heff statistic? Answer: 1.017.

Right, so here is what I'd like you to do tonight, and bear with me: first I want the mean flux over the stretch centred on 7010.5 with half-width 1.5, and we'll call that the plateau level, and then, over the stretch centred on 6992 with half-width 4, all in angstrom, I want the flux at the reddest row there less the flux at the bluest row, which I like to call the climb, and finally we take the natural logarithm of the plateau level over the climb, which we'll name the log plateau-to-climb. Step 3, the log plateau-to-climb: 5.4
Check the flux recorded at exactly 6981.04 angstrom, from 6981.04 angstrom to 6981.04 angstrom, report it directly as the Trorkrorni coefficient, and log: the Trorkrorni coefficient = 12.28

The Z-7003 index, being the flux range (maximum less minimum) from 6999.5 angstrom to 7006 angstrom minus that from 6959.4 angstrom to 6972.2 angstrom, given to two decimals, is -0.60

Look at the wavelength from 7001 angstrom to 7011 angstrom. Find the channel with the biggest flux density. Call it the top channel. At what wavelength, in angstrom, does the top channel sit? 7001.96 angstrom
